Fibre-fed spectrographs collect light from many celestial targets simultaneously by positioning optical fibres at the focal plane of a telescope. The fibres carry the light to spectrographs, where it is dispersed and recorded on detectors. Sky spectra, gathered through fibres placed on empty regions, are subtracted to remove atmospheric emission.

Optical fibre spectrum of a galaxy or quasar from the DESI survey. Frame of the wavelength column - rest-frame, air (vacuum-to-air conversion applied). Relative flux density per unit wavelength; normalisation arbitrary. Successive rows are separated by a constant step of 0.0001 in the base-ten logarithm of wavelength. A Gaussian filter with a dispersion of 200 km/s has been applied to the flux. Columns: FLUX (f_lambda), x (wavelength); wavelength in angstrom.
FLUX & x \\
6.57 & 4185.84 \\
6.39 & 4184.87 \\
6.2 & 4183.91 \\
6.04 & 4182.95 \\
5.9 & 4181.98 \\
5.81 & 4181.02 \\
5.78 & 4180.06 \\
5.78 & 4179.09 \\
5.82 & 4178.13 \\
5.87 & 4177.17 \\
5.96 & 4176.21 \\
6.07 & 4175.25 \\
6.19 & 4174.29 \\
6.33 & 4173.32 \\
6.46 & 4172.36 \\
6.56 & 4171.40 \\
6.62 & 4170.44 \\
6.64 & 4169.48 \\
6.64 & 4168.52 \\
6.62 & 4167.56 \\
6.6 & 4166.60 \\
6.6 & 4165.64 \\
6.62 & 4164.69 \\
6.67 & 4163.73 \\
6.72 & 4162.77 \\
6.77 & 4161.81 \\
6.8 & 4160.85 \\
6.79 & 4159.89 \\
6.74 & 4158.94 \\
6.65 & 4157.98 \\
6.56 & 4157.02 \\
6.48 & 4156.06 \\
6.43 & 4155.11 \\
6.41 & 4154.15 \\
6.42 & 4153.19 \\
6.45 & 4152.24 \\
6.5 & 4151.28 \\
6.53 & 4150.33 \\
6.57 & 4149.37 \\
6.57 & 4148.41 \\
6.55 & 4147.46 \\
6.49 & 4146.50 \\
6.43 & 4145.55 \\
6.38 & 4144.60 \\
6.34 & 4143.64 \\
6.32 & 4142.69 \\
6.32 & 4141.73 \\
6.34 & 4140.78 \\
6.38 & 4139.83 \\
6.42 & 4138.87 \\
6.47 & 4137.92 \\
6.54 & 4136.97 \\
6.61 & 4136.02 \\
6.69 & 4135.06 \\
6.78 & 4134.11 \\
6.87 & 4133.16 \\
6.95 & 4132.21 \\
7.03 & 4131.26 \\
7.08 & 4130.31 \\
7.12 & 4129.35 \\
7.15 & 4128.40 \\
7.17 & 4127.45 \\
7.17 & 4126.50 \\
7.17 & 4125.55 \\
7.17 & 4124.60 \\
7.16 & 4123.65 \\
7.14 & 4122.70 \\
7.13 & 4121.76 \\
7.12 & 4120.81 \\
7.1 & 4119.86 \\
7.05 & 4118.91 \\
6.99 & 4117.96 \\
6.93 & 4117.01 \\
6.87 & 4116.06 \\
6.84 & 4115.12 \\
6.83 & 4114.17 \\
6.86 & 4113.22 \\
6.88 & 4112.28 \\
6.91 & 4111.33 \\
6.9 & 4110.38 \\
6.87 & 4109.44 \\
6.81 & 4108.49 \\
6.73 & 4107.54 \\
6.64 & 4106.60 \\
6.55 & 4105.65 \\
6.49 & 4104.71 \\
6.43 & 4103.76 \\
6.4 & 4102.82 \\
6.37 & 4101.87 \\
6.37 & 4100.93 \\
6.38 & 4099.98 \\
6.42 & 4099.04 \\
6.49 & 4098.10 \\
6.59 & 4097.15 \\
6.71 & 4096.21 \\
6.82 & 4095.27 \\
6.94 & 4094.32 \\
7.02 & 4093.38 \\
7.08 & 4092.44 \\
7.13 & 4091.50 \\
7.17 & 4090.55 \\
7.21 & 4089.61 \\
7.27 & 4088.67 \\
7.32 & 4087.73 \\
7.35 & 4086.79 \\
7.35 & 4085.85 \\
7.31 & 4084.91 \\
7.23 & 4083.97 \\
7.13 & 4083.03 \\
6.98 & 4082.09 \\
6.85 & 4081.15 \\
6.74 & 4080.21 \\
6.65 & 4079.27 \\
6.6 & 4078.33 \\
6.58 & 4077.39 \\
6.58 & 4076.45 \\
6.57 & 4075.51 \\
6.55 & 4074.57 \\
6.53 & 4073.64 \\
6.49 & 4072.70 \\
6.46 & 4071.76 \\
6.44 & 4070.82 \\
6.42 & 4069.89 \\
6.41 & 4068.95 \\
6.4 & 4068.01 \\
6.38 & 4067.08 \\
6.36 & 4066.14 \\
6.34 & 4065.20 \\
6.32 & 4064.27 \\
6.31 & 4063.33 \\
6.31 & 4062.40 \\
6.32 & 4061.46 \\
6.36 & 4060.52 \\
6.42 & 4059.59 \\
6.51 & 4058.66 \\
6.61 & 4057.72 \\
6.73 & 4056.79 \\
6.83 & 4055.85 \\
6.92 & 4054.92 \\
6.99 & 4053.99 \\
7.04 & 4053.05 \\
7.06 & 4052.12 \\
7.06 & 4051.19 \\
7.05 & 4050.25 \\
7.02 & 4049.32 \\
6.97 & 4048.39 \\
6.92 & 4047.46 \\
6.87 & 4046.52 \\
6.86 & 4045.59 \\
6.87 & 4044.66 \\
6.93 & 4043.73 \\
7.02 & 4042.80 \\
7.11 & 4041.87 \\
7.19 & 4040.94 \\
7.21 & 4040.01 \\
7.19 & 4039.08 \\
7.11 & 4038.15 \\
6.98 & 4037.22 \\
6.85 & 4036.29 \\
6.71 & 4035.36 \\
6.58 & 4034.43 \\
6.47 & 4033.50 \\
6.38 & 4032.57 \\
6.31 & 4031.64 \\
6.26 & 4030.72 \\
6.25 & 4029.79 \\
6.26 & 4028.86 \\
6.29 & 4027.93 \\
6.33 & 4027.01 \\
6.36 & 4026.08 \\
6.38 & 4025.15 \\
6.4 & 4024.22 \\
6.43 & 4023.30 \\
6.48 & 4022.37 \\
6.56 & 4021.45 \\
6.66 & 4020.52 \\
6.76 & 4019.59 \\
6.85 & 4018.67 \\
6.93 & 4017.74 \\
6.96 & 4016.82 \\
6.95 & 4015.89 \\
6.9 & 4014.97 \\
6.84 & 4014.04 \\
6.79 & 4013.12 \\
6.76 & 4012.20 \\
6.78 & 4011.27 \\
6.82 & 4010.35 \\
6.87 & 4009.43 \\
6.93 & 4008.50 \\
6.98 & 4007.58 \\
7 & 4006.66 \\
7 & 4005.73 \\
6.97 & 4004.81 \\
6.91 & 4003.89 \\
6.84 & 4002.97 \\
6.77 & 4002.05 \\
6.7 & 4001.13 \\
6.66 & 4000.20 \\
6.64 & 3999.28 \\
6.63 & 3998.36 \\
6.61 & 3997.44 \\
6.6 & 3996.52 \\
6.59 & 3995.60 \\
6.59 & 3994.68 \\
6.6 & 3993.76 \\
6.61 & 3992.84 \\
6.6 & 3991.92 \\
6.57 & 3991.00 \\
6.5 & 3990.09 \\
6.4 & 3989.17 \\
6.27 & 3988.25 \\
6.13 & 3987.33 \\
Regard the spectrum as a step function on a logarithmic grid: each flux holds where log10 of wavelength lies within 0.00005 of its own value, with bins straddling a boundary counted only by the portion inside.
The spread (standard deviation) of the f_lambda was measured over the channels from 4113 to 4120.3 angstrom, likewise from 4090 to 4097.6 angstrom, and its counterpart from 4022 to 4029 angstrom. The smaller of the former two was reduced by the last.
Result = 0.03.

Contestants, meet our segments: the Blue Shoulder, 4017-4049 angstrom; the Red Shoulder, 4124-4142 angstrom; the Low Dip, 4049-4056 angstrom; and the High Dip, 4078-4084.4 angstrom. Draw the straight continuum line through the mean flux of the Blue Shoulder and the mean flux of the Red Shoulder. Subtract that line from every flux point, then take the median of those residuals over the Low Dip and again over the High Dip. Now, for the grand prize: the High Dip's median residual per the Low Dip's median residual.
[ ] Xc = 0.3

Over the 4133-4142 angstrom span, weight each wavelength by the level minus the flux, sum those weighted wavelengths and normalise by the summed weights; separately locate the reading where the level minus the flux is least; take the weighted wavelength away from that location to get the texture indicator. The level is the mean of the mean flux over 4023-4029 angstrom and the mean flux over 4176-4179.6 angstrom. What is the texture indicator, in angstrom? -3.2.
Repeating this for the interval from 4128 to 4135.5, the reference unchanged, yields -2.9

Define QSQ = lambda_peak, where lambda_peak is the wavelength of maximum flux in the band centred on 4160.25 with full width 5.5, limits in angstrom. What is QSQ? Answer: 4160.85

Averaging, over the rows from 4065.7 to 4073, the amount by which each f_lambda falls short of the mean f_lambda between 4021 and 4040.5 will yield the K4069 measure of 0.14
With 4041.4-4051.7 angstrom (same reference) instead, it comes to -0.41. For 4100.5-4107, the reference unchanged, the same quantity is 0.10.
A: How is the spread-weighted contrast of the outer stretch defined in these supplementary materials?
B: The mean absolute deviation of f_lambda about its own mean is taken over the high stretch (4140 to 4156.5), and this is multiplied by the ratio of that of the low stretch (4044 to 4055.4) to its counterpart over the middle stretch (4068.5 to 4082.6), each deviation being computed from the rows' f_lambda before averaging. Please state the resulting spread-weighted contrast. 0.04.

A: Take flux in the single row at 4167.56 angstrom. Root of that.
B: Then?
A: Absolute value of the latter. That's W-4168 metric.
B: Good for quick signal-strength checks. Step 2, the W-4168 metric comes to 2.57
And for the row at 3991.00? 2.56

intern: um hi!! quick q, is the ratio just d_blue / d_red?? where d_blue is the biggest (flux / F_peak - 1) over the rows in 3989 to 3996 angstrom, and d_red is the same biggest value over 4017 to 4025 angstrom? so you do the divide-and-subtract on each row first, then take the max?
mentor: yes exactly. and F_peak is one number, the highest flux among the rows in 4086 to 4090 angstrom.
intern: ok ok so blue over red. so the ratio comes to 1.8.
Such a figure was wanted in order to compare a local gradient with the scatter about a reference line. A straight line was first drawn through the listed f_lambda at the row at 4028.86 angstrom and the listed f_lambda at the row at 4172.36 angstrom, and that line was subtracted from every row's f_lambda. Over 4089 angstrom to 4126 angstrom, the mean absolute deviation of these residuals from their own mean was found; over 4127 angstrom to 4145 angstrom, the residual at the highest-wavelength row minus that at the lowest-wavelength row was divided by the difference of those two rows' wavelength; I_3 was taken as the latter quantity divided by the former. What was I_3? -0.22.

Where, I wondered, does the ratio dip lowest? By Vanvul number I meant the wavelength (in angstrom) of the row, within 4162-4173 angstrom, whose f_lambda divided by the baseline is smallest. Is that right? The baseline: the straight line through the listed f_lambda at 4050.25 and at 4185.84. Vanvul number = 4172.36 angstrom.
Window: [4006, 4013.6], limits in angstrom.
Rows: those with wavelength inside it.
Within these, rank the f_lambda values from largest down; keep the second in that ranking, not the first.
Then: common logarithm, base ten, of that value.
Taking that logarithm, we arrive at 0.844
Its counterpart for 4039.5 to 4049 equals 0.857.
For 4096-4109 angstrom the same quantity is 0.828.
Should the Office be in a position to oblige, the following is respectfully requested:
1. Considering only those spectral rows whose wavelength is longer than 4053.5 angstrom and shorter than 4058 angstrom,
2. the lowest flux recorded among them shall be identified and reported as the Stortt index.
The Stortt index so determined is 6.61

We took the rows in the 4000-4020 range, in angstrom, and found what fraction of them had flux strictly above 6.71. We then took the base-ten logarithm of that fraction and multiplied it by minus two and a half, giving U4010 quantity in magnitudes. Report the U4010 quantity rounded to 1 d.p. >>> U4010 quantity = 0.1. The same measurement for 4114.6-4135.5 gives 0.1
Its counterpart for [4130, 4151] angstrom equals 1.6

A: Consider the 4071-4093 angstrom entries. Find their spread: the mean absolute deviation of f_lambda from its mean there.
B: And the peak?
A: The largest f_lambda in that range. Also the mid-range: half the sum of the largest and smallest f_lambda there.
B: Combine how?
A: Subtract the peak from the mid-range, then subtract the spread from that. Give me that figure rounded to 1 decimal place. -0.7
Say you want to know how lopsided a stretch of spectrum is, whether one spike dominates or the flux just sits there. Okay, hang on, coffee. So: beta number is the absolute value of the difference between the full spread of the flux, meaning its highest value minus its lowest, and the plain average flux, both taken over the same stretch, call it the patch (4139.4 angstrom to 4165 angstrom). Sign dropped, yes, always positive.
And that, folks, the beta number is 6.05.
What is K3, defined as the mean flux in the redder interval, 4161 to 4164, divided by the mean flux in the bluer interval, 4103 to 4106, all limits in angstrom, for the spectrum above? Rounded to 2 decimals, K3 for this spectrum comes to 1.04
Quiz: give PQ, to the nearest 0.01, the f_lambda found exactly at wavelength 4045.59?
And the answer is 6.86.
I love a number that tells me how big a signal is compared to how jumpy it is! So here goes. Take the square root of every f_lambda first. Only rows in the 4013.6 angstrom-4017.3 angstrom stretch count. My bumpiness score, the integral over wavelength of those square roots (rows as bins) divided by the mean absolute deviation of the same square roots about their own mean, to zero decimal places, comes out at 1203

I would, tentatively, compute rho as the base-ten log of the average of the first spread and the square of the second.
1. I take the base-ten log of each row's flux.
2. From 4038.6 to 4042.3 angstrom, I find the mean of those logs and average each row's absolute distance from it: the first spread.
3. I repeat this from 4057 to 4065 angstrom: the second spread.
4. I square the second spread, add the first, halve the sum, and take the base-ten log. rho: -3.0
